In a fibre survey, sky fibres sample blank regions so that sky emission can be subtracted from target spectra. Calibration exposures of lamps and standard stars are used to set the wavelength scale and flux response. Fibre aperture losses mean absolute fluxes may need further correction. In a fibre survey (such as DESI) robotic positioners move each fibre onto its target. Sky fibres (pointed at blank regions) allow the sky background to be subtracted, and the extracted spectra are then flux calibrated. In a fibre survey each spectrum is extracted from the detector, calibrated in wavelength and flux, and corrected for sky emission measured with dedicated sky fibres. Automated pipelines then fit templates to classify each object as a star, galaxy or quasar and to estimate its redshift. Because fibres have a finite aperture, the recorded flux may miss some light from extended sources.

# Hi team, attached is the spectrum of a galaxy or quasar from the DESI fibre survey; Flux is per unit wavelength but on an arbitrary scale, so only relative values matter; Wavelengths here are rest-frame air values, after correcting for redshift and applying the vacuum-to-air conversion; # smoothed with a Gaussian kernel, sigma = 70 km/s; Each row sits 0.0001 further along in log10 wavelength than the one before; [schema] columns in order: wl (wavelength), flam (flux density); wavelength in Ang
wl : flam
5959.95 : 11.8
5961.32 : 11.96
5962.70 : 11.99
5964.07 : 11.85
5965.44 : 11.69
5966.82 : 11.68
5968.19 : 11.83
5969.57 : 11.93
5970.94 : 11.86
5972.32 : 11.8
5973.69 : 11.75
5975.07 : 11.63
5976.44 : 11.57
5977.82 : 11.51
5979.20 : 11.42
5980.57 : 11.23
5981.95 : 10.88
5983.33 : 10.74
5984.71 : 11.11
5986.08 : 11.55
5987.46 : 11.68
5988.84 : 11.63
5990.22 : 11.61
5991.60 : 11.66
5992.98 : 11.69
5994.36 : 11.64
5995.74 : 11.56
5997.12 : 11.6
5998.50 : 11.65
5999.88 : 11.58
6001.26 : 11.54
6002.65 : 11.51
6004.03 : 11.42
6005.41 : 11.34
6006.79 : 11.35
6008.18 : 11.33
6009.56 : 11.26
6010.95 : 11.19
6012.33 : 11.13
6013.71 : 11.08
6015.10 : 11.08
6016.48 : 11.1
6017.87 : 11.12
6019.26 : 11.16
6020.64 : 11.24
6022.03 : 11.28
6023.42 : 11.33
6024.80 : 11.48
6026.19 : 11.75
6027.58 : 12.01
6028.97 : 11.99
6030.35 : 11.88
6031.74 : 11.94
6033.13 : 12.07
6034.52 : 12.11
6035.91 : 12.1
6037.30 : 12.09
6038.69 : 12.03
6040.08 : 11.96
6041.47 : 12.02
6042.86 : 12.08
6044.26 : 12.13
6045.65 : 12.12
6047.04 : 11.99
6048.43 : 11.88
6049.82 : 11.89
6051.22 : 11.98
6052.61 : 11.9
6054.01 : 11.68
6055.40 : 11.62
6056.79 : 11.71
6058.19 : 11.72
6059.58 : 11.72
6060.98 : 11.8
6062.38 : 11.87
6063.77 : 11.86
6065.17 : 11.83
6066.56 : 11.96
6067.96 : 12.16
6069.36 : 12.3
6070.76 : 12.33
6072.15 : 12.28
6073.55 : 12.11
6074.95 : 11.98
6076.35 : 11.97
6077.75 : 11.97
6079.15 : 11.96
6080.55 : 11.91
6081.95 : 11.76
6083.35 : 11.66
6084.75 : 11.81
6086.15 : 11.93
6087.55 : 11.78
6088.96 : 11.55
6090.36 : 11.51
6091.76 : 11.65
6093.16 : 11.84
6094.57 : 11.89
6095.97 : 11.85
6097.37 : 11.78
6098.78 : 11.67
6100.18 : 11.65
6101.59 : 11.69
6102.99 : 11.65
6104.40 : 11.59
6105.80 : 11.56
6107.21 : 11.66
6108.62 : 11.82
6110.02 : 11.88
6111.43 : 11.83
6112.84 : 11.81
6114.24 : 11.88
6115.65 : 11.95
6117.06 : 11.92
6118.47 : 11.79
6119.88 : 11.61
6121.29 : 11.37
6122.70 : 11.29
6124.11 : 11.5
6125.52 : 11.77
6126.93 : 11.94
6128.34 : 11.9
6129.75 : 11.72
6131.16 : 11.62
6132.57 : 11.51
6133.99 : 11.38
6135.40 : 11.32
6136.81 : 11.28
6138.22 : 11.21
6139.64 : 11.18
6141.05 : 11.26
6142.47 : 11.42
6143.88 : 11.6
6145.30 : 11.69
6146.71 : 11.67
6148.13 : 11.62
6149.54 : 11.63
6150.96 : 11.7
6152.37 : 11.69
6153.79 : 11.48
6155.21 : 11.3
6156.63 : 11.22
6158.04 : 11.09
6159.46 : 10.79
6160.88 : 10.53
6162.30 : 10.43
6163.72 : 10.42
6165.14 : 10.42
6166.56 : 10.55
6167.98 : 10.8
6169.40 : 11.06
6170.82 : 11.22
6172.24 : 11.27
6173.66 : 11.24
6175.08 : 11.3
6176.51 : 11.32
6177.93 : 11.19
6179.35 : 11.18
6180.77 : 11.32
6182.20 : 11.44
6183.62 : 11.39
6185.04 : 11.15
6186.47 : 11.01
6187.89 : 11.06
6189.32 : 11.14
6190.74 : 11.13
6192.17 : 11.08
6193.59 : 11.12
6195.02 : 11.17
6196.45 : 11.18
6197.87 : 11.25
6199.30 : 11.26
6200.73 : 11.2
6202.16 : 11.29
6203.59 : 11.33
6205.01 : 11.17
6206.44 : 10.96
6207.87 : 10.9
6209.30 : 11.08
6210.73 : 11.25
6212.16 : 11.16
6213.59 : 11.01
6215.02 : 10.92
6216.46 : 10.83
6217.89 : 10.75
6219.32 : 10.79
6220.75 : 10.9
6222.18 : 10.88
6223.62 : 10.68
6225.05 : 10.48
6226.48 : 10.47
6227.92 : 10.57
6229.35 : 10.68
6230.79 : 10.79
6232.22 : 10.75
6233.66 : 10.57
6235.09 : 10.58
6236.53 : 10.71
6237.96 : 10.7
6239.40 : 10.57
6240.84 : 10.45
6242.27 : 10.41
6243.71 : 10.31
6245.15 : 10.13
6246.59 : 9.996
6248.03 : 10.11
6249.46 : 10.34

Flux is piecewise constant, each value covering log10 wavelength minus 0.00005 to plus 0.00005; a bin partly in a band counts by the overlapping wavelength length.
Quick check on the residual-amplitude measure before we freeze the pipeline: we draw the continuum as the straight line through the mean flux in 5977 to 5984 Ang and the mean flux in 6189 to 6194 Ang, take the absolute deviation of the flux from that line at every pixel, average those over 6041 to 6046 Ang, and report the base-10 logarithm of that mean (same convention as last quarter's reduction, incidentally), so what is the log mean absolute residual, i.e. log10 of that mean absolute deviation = -0.03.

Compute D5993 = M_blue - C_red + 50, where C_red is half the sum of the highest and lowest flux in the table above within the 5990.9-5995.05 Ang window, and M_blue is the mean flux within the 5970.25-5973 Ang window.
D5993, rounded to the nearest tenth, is 50.2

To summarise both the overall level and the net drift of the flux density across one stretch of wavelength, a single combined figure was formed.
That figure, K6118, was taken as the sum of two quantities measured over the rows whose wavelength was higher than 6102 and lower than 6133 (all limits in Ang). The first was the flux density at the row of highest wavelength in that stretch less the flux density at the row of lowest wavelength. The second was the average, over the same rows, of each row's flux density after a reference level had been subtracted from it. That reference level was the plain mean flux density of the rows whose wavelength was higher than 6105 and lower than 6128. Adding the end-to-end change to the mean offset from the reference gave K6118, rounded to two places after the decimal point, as -0.16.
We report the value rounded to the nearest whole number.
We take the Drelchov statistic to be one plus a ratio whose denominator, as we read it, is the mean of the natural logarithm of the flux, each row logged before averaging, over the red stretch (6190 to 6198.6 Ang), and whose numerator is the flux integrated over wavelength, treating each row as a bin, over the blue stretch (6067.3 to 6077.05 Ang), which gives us 50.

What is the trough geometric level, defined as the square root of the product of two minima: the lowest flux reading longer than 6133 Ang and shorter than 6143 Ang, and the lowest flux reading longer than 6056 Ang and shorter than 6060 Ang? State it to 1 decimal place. 11.4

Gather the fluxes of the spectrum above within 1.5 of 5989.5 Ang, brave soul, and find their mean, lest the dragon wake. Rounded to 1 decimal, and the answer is 11.6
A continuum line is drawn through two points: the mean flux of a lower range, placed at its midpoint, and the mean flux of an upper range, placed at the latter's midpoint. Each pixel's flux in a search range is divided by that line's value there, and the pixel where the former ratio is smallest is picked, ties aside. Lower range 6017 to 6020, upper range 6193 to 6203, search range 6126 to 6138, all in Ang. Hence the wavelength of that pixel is 6136.81 Ang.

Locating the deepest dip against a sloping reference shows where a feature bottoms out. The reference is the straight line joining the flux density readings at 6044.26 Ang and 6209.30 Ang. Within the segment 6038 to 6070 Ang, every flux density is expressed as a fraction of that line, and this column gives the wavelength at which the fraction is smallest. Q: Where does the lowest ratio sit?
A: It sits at 6055.40 Ang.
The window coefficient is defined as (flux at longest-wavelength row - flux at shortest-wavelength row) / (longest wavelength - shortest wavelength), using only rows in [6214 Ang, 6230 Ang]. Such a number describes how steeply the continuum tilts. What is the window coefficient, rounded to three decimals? -0.017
